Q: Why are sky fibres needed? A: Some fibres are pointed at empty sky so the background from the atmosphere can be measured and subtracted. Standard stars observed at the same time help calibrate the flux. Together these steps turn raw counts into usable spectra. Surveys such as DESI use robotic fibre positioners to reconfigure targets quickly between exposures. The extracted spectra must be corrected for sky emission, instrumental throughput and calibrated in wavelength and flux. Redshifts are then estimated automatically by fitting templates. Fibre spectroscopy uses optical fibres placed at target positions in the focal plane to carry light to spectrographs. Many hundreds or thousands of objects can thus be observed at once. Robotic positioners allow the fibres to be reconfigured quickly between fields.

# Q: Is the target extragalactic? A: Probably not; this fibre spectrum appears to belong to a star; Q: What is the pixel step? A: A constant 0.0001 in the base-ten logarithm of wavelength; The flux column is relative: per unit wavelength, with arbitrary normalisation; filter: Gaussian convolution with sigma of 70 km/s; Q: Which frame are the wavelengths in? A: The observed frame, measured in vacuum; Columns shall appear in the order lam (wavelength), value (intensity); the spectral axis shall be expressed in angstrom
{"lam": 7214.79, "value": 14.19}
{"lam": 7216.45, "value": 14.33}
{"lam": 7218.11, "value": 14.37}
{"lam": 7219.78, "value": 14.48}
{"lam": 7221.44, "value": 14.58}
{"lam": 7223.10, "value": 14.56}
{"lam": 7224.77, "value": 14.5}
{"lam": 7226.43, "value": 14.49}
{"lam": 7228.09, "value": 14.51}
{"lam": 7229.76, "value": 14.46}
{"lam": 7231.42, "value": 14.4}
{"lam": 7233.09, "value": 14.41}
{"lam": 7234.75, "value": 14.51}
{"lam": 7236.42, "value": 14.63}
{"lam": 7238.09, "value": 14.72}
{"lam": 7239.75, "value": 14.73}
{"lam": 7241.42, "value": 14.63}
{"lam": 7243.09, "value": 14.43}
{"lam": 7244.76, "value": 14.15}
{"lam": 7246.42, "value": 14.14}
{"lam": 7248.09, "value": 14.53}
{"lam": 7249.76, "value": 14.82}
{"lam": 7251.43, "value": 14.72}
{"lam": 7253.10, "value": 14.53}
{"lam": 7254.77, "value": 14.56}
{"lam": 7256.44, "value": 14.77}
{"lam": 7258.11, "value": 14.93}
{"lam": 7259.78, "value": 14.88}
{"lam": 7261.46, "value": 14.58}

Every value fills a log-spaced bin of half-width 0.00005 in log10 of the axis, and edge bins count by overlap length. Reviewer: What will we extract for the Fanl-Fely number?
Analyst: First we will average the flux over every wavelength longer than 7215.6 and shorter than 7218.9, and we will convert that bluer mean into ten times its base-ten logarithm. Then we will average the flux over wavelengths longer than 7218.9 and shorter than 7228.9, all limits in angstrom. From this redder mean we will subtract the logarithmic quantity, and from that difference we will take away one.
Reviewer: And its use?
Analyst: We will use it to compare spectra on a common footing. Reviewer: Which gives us 1.95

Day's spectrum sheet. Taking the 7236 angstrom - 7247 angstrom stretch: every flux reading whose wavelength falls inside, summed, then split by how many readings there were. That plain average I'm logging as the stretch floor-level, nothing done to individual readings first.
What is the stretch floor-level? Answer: 14.5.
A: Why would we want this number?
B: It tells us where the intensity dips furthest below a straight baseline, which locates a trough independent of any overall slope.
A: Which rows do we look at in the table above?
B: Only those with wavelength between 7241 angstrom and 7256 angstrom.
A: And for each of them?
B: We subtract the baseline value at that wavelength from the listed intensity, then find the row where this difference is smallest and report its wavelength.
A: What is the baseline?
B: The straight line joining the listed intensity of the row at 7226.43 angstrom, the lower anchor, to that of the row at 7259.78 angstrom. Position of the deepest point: 7246.42 angstrom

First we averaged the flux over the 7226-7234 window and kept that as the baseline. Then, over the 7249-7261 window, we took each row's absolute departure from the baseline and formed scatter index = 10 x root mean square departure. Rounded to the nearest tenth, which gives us 3.2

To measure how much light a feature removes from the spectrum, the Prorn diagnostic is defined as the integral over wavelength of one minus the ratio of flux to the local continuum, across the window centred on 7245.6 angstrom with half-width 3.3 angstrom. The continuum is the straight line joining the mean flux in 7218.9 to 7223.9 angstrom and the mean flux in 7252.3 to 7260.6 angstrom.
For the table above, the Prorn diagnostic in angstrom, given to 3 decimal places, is 0.164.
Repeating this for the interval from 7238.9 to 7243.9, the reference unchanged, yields 0.018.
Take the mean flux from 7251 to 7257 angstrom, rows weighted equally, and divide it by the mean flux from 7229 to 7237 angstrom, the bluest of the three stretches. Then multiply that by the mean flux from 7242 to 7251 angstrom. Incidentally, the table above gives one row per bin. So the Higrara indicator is 14.6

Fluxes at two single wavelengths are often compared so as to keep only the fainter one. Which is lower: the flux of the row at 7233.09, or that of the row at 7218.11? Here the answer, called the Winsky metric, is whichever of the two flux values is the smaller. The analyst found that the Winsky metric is 14.4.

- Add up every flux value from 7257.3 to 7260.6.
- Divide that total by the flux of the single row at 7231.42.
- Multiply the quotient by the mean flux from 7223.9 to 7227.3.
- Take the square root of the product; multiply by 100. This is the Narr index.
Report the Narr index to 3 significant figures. 548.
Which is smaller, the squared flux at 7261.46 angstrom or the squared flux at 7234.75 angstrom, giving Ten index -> 210.5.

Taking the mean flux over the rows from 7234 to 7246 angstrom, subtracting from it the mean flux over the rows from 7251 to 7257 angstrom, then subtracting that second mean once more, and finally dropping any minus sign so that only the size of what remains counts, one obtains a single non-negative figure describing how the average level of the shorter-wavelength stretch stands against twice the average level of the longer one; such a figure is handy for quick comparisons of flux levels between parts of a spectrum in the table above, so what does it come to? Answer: 14.7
